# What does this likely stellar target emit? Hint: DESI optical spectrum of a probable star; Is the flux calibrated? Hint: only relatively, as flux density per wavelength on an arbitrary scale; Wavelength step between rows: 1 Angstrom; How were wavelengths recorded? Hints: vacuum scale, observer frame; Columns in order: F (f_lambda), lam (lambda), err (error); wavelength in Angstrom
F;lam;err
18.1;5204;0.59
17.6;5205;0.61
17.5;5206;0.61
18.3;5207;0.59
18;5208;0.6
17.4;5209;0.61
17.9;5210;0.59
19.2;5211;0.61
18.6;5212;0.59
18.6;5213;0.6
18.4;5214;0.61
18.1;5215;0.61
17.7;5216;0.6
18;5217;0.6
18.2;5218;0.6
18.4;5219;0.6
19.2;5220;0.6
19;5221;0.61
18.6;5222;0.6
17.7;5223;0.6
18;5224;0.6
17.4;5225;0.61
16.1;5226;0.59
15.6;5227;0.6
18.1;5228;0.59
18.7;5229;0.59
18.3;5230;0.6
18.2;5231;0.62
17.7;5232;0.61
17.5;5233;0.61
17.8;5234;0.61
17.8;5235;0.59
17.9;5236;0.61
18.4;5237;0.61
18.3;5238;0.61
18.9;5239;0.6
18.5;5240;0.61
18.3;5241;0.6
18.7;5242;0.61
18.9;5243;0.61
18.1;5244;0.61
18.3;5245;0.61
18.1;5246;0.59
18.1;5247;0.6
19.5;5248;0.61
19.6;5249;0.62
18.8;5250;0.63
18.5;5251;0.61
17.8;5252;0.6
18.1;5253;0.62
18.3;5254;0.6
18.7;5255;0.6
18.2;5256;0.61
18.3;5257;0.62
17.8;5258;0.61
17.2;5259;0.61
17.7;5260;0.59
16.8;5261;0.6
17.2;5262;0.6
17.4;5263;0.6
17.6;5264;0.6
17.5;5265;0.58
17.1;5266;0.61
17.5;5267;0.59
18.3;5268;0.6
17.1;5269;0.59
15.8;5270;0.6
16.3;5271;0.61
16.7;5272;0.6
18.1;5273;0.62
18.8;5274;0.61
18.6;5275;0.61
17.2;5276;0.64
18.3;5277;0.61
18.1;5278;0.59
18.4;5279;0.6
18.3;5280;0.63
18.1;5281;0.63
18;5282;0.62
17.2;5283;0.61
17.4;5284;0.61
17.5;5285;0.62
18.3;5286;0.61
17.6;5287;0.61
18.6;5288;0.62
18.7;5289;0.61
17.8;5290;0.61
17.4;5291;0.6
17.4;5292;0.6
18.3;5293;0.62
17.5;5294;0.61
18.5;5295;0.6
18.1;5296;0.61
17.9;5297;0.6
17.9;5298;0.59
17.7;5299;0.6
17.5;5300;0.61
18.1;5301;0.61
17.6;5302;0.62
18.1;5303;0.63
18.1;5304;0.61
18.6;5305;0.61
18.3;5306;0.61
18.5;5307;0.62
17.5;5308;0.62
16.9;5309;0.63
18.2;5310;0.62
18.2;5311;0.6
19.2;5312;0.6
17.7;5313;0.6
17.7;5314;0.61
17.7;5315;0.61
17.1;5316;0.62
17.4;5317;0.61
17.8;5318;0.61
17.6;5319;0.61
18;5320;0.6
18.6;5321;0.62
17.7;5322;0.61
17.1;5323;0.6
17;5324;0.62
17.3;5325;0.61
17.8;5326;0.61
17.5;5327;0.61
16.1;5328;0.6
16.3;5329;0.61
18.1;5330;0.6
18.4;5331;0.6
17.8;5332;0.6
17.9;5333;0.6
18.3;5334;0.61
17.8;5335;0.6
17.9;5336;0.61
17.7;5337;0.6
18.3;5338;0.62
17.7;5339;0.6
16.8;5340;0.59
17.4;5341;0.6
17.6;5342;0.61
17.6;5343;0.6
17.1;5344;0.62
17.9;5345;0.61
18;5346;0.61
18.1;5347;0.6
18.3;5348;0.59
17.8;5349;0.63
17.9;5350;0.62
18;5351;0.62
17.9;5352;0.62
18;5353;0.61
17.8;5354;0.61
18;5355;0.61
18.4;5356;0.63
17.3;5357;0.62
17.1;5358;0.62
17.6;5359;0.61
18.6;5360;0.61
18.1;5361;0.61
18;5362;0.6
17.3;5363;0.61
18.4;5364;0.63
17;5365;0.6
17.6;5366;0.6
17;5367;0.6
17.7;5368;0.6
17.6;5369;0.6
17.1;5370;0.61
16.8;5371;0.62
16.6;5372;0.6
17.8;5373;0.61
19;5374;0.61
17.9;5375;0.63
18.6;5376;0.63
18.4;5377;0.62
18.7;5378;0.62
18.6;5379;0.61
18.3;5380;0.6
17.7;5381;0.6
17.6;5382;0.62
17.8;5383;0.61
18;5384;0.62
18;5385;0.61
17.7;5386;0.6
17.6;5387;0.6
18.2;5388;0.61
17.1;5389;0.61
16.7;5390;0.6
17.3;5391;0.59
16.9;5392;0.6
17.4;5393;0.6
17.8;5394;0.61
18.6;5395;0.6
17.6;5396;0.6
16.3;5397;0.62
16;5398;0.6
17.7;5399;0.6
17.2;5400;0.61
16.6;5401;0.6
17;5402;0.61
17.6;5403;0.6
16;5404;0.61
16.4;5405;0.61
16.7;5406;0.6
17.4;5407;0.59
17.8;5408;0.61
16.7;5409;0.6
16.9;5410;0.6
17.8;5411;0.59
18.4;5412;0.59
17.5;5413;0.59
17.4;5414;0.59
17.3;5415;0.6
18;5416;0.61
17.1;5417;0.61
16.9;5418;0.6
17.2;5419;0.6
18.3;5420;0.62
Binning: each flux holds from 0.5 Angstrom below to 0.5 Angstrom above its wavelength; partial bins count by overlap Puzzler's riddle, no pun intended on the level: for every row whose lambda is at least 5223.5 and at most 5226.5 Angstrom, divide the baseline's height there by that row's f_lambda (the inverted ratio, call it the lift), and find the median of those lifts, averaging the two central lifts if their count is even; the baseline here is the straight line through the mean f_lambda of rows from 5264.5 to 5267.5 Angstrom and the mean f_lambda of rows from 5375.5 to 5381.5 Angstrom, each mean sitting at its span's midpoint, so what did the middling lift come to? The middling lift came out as 0.98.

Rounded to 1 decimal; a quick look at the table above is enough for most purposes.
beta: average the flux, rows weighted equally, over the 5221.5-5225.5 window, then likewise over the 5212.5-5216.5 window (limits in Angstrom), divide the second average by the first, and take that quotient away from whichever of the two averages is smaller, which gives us 16.9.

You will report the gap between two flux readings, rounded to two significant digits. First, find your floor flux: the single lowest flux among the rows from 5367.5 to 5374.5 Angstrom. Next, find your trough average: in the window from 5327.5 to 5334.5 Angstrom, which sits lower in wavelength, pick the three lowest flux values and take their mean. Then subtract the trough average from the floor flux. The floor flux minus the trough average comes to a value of -0.13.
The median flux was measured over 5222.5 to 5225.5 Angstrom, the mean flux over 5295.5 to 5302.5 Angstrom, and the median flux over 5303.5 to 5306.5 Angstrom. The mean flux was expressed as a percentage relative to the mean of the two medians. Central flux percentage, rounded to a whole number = 99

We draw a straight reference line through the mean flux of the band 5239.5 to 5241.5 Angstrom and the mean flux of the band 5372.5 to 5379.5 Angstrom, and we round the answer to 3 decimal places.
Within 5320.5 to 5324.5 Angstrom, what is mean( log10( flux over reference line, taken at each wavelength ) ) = -0.020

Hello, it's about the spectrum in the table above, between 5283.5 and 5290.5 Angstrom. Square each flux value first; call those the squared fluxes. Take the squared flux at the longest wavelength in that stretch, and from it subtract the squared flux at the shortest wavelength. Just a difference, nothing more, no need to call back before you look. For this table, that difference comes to 14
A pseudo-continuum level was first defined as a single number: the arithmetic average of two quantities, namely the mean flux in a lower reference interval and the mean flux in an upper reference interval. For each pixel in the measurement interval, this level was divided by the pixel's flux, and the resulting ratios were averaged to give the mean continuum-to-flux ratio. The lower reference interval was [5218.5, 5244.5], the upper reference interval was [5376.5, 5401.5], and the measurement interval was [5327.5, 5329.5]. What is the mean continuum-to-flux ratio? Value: 1.10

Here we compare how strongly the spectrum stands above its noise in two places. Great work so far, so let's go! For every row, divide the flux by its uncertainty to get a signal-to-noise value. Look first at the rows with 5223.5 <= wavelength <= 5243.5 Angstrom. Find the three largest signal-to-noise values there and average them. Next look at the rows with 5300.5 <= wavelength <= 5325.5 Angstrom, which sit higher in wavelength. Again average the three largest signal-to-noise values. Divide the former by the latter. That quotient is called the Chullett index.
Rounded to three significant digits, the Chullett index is 1.01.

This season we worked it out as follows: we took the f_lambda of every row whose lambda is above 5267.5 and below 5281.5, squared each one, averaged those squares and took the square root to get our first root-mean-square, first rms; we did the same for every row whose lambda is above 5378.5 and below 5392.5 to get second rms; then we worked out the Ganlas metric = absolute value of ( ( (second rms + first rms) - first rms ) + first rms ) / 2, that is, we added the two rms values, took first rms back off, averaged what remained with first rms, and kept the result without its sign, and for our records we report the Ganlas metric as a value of 17.7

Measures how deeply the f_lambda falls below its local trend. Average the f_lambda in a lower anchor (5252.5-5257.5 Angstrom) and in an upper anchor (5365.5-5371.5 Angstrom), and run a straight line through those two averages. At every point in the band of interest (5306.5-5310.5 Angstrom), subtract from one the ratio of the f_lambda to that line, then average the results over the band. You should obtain 0.004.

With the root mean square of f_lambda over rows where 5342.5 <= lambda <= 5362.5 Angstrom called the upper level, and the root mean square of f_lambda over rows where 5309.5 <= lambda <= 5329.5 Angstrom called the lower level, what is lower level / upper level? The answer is 0.99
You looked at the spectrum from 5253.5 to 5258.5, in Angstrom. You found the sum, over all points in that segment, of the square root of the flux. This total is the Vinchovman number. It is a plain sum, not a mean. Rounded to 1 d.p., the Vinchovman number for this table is 21.4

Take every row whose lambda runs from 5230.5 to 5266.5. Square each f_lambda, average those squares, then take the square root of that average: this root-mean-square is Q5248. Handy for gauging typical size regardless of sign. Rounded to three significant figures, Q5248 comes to 18.1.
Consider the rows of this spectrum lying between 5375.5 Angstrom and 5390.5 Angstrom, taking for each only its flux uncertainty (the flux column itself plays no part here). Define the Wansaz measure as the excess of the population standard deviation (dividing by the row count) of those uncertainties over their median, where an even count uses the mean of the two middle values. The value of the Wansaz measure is -0.601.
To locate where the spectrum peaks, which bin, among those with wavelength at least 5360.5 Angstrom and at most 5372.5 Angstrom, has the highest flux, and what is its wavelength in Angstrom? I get 5364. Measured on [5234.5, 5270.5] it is 5249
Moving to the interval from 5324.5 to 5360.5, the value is 5360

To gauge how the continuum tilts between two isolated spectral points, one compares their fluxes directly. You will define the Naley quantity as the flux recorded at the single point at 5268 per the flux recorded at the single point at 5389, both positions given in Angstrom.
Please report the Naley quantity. 1.07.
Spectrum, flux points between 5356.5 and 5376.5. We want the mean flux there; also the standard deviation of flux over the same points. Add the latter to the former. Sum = 18.3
